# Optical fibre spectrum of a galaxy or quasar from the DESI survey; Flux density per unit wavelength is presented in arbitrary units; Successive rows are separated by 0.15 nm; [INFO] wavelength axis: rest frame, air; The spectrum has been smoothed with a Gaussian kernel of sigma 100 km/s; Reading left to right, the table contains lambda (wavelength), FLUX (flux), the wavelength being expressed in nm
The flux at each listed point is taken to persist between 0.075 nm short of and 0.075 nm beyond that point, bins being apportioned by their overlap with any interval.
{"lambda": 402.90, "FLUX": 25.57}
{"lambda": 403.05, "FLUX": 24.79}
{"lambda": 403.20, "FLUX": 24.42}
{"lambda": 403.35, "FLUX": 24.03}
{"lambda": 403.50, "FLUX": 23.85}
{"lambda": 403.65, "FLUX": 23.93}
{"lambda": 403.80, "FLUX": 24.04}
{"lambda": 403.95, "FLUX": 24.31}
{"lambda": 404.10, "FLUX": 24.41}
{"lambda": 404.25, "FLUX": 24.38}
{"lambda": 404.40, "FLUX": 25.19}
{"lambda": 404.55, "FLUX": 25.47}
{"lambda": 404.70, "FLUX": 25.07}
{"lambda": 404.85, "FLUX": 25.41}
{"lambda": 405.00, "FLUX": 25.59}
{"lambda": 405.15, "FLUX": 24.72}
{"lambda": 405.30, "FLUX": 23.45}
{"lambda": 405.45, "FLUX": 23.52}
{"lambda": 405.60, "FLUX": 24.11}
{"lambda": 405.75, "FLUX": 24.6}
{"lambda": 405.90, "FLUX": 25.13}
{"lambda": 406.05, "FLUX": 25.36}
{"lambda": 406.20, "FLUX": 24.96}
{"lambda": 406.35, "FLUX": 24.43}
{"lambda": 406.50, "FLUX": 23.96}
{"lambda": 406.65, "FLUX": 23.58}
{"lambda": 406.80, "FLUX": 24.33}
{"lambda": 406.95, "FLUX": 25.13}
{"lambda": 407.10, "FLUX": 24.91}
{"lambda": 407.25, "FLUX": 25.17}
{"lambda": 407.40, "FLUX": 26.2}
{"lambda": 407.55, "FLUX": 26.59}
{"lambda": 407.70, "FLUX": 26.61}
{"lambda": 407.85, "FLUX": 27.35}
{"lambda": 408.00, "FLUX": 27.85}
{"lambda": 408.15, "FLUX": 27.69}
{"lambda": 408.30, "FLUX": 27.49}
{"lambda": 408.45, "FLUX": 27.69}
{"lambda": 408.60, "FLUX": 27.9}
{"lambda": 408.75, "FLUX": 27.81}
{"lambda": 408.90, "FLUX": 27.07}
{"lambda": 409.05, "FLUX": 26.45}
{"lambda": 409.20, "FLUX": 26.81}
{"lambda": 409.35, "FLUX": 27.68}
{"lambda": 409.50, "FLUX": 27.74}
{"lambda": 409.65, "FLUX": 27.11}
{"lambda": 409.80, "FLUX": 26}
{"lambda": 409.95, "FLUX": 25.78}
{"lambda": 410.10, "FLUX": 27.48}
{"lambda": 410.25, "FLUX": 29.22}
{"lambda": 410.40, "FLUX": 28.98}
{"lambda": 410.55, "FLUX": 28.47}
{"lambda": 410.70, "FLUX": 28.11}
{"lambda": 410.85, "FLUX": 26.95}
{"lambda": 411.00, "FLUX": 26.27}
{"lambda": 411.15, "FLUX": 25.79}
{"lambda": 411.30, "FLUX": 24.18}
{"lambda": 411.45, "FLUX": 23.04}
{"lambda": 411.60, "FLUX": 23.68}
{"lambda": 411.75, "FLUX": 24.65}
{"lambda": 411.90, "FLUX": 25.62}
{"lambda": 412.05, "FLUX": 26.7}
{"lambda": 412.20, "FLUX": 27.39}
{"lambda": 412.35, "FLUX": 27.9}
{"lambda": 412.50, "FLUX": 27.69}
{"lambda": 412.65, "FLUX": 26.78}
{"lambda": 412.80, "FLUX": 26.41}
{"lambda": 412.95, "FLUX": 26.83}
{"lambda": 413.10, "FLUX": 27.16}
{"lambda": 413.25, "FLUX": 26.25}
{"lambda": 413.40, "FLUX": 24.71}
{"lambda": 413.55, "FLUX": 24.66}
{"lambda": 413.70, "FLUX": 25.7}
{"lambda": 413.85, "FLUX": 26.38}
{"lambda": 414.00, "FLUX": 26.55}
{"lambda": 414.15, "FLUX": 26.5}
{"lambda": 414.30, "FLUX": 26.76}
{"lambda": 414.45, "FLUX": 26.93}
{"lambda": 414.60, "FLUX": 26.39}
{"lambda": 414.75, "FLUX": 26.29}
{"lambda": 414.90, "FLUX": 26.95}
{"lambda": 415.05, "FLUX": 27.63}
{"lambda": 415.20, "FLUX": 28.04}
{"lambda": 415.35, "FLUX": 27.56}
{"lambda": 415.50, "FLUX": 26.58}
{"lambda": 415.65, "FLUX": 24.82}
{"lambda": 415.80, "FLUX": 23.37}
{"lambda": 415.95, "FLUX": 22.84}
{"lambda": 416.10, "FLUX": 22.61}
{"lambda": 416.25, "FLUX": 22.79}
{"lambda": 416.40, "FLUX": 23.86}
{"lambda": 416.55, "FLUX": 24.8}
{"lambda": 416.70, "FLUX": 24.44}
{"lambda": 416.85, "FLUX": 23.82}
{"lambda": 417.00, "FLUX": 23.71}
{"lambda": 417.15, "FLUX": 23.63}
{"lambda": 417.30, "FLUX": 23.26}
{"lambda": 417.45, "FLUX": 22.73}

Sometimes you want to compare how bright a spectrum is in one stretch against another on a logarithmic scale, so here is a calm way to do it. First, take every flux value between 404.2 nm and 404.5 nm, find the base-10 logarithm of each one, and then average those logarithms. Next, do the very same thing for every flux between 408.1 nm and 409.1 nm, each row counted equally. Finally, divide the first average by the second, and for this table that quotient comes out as 0.97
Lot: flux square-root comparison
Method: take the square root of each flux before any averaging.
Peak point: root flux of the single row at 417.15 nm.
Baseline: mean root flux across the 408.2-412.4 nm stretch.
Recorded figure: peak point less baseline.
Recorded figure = -0.31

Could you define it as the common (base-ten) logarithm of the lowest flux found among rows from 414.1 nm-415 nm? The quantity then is 1.42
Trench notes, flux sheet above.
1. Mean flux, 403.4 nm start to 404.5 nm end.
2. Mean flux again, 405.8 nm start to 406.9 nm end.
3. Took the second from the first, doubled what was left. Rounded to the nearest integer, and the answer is 0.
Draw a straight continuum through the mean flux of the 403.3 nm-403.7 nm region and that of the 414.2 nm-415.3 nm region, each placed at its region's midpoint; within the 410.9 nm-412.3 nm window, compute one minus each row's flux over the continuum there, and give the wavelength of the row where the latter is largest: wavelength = 411.45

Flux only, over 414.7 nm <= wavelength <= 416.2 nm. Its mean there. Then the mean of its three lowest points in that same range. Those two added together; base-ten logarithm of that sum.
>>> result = 1.69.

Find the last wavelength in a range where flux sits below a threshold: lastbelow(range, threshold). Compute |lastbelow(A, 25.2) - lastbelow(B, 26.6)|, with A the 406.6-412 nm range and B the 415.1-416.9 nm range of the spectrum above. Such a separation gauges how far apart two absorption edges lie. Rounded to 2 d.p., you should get 5.10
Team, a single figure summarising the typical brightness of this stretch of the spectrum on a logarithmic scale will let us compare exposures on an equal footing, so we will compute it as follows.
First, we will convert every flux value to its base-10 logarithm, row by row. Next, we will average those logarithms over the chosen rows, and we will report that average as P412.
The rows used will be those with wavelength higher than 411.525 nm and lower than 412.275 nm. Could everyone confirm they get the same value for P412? 1.41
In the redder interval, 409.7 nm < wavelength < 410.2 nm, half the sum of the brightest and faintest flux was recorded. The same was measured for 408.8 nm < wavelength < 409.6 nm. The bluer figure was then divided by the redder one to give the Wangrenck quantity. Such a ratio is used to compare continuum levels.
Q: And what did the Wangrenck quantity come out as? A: 1.02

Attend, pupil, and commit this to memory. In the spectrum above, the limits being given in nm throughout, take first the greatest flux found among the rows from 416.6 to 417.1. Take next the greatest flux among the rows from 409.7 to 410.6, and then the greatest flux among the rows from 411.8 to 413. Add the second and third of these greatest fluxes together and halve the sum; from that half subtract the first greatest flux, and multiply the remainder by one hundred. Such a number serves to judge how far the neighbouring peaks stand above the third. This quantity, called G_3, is 412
